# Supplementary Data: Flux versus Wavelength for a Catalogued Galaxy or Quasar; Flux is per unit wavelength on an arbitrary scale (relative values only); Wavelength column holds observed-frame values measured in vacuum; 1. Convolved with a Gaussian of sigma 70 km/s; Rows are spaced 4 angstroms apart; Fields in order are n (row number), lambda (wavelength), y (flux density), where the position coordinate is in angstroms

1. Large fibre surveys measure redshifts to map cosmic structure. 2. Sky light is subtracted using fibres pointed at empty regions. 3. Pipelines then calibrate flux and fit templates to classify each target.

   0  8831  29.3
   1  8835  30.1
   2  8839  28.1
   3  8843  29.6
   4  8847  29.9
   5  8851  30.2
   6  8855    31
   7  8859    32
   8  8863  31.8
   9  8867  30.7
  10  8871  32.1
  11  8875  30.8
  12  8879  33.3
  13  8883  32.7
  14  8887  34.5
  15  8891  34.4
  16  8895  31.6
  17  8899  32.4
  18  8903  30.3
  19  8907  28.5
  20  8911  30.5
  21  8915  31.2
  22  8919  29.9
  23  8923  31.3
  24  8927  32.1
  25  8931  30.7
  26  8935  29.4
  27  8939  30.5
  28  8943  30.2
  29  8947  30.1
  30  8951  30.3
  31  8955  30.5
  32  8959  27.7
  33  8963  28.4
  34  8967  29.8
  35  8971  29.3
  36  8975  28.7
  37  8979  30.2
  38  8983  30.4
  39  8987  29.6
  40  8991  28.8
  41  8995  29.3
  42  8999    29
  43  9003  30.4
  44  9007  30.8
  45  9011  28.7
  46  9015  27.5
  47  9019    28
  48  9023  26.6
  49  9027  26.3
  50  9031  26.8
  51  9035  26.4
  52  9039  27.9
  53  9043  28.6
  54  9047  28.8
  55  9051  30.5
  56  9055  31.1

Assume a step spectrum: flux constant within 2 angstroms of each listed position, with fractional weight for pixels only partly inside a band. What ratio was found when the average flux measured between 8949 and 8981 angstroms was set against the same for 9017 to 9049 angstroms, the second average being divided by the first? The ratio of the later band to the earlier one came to 0.934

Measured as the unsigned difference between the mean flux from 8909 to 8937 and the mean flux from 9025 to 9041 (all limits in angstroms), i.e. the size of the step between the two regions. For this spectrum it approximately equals 3.9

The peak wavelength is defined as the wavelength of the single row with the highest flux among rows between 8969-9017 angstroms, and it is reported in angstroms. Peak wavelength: 9007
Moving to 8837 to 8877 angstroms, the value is 8871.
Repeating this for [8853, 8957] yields 8887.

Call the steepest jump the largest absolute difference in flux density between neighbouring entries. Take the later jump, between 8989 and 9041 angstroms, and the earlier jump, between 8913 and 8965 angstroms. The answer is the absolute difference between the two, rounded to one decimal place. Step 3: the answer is 0.7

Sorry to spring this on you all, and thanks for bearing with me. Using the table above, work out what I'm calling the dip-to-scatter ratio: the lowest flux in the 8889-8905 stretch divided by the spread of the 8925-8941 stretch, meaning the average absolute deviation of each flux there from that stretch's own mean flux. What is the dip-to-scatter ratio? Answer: 42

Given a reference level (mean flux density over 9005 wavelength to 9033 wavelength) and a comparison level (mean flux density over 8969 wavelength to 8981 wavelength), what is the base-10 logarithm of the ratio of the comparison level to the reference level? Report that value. 0.024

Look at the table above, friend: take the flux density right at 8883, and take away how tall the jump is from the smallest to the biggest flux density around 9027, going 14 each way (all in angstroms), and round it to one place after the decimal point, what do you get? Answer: 31.0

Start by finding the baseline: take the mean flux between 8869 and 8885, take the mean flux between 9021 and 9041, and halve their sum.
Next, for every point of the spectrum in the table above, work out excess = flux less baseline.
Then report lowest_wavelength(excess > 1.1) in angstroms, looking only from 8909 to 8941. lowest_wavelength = 8915 angstroms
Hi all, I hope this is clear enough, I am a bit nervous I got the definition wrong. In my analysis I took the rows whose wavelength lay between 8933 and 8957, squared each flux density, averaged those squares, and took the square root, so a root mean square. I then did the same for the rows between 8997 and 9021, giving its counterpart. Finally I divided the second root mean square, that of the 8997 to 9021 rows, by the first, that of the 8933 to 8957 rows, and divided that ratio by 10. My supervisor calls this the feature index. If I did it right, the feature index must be 0.0964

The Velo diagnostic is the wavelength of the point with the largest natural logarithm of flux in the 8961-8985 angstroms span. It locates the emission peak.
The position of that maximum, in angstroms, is 8983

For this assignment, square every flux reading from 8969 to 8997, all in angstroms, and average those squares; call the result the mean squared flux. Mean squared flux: 869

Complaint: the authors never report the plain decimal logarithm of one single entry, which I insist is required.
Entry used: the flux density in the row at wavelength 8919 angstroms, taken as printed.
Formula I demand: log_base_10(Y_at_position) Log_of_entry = 1.476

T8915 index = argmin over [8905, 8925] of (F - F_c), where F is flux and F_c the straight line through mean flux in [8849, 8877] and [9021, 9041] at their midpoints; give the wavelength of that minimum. 8907 angstroms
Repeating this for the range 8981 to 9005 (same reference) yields 8991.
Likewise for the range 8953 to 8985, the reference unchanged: 8959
